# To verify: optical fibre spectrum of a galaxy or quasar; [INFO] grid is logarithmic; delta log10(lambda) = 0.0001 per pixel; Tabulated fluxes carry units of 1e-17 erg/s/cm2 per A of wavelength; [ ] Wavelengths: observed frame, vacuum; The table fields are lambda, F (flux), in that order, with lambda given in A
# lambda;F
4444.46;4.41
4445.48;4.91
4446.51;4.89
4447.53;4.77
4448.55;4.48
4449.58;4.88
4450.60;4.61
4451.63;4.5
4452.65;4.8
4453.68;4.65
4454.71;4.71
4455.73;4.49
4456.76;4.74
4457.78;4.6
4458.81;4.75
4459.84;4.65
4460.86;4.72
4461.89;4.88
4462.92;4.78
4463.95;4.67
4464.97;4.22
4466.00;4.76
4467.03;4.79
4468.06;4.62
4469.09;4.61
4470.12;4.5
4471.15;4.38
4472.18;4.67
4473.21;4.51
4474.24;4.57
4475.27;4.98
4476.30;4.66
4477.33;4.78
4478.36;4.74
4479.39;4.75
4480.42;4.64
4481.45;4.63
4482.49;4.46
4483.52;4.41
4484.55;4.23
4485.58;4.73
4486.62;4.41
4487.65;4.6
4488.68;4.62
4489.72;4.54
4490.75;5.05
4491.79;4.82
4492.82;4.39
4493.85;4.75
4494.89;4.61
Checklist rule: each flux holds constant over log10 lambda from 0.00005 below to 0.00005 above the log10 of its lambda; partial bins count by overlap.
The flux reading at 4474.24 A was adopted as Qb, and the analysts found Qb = 4.57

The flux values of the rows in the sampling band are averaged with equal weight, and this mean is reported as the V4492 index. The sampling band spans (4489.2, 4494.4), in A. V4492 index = 4.71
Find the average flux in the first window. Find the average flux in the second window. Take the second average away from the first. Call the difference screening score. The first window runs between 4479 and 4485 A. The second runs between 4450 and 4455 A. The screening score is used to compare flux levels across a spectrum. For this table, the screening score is -0.13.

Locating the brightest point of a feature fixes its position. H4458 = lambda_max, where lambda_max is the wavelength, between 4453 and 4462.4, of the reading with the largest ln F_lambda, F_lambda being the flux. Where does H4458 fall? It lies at 4461.89 A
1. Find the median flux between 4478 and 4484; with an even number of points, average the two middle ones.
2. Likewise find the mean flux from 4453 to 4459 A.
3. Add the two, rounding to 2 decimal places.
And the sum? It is 9.29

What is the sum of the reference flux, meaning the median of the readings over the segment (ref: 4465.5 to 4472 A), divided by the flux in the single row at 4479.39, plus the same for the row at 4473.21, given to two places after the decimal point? 1.99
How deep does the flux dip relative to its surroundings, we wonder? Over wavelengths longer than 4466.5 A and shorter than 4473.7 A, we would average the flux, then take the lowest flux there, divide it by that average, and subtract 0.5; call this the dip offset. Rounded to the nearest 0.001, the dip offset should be 0.456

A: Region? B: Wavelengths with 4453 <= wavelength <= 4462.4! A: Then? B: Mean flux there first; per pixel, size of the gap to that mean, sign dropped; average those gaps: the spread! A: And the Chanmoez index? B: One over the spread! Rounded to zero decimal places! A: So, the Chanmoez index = 12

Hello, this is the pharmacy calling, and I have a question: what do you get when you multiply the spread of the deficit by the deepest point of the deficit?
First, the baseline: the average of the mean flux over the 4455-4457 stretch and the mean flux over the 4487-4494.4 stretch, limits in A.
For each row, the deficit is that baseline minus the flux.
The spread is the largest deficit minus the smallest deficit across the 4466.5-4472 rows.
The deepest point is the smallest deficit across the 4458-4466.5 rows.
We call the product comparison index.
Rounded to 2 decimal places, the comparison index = -0.10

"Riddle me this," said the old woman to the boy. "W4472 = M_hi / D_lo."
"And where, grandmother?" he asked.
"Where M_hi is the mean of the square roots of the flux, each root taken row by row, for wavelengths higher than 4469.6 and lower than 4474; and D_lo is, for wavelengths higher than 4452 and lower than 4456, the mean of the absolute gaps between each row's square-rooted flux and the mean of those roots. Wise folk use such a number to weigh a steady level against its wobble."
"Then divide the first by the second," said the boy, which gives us 99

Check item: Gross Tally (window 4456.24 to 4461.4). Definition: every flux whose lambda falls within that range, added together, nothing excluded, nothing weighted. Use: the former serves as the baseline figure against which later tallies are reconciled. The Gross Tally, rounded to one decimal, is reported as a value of 23.5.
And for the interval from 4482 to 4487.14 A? 22.2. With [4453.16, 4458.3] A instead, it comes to 23.2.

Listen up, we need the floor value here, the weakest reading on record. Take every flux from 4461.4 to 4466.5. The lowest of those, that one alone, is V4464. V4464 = 4.22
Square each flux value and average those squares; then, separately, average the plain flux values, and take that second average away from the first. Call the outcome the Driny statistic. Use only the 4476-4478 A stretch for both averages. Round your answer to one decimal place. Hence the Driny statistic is 17.6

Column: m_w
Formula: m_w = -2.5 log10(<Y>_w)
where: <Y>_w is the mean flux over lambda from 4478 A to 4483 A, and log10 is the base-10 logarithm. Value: -1.67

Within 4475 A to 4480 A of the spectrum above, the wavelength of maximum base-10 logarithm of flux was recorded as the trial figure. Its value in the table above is 4475.27 A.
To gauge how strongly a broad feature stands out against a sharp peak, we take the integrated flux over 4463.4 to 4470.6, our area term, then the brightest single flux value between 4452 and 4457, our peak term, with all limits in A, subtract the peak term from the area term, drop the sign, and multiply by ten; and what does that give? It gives 283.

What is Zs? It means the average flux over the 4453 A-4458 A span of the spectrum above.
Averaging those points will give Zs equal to 4.64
